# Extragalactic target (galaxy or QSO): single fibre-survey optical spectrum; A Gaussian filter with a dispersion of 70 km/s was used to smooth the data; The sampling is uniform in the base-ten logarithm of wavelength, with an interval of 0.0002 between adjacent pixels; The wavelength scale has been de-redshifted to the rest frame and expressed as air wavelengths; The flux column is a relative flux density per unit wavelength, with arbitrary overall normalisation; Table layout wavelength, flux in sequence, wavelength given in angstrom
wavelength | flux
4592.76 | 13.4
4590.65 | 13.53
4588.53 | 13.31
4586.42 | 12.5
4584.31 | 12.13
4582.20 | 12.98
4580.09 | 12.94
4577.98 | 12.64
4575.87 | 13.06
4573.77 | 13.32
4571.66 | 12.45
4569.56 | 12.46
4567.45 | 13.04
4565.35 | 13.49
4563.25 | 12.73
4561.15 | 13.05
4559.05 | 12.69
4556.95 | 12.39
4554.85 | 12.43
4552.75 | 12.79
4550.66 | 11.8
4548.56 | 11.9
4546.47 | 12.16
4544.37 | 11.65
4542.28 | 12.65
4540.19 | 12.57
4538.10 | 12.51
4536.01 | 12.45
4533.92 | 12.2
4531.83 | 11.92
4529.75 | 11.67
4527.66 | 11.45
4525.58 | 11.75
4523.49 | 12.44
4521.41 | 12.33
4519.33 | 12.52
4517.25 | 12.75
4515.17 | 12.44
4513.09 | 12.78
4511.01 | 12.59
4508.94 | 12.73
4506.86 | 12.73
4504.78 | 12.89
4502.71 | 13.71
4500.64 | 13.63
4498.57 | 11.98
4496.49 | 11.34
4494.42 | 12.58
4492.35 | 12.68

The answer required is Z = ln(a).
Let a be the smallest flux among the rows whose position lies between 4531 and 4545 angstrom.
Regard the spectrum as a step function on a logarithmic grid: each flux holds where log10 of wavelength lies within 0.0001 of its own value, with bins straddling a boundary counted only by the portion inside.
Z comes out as 2.46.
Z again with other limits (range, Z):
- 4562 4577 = 2.52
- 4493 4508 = 2.43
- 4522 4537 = 2.44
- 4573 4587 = 2.50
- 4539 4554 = 2.46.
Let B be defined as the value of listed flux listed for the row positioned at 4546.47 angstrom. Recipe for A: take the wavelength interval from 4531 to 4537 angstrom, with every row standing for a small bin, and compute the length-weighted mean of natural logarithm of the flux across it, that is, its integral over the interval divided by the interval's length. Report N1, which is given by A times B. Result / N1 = 30.4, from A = 2.50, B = 12.16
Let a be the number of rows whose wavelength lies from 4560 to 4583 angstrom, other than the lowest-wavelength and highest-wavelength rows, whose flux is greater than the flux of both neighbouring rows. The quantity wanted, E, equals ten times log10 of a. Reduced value 3.0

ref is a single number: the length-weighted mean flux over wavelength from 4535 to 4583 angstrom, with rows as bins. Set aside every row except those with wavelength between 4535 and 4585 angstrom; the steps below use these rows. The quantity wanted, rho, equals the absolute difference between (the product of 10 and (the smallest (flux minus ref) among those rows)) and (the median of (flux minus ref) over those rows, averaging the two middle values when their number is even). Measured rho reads 10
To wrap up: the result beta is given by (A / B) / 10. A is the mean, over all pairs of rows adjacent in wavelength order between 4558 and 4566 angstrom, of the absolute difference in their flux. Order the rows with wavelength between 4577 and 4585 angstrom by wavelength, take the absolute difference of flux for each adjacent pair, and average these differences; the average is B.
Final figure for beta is 0.12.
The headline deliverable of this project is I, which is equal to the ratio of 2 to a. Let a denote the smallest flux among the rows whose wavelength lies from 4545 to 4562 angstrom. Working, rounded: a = 11.8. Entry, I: 0.169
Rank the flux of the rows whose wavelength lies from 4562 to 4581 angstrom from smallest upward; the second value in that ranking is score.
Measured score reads 12.46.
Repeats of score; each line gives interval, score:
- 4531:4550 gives 11.9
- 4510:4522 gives 12.44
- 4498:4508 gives 12.73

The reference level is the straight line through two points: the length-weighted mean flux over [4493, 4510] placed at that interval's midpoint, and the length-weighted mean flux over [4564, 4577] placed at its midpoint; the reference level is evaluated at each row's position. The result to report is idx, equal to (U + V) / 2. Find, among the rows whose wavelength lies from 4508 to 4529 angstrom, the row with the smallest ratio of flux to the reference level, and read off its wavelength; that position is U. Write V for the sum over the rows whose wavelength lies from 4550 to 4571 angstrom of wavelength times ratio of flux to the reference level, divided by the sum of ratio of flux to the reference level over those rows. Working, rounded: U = 4527.66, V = 4560.2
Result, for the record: 4543.9 angstrom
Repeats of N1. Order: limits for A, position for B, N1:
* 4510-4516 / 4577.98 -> 32.0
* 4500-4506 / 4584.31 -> 31.5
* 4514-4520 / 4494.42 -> 31.8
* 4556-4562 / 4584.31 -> 30.8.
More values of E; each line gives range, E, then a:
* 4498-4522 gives 4.8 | 3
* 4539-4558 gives 4.8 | 3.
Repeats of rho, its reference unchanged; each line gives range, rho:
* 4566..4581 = 2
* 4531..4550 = 9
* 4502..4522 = 3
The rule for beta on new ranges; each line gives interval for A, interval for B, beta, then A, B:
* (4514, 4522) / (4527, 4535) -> 0.10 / 0.24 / 0.25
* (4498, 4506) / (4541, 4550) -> 0.14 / 0.85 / 0.59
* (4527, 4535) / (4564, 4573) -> 0.07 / 0.25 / 0.35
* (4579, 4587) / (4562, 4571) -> 0.07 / 0.42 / 0.60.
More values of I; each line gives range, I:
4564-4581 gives 0.161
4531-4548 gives 0.172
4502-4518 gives 0.161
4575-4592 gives 0.165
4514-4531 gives 0.175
